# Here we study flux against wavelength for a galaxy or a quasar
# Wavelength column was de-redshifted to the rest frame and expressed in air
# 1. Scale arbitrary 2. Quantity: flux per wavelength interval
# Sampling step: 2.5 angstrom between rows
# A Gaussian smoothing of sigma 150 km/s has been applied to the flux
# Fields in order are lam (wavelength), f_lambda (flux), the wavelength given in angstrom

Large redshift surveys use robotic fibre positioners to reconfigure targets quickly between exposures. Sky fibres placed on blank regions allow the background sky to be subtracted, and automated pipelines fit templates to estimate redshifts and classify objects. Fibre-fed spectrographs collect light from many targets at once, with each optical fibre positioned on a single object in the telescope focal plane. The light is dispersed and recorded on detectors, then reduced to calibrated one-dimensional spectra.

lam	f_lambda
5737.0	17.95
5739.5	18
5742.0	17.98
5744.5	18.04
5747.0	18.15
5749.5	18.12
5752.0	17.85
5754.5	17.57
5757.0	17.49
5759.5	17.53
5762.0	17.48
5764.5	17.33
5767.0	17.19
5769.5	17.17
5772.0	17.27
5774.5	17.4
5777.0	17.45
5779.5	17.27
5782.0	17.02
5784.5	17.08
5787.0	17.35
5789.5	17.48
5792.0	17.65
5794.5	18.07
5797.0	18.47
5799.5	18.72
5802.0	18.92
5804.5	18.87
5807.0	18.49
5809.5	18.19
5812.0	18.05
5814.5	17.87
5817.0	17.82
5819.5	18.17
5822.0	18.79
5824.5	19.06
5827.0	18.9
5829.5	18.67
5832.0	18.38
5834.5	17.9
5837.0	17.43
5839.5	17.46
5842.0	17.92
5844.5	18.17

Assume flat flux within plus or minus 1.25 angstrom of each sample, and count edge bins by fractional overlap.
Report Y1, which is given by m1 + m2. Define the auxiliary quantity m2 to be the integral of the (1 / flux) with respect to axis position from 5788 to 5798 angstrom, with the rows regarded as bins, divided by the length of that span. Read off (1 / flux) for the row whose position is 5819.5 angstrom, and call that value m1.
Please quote 0.111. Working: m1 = 0.0550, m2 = 0.0559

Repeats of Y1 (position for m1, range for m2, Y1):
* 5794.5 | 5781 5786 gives 0.114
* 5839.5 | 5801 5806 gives 0.110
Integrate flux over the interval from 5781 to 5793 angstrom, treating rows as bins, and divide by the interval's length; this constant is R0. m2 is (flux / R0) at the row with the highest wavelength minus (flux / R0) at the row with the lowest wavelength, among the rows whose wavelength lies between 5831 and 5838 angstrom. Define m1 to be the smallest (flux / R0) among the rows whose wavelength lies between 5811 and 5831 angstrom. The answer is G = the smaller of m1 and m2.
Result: -0.05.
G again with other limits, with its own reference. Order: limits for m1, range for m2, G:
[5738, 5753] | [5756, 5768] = -0.02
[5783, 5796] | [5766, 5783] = -0.01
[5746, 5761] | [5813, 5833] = 0.03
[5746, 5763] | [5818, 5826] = 0.05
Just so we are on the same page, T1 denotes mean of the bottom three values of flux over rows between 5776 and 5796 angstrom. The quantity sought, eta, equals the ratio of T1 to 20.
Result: 0.856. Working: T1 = 17.12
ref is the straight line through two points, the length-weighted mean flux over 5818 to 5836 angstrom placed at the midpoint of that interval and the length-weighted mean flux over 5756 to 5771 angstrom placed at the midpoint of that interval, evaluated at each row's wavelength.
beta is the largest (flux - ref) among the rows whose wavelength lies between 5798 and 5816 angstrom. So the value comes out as 0.85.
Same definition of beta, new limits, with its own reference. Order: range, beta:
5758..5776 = 0.24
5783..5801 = 0.70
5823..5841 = 0.58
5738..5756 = 1.09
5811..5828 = 0.58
